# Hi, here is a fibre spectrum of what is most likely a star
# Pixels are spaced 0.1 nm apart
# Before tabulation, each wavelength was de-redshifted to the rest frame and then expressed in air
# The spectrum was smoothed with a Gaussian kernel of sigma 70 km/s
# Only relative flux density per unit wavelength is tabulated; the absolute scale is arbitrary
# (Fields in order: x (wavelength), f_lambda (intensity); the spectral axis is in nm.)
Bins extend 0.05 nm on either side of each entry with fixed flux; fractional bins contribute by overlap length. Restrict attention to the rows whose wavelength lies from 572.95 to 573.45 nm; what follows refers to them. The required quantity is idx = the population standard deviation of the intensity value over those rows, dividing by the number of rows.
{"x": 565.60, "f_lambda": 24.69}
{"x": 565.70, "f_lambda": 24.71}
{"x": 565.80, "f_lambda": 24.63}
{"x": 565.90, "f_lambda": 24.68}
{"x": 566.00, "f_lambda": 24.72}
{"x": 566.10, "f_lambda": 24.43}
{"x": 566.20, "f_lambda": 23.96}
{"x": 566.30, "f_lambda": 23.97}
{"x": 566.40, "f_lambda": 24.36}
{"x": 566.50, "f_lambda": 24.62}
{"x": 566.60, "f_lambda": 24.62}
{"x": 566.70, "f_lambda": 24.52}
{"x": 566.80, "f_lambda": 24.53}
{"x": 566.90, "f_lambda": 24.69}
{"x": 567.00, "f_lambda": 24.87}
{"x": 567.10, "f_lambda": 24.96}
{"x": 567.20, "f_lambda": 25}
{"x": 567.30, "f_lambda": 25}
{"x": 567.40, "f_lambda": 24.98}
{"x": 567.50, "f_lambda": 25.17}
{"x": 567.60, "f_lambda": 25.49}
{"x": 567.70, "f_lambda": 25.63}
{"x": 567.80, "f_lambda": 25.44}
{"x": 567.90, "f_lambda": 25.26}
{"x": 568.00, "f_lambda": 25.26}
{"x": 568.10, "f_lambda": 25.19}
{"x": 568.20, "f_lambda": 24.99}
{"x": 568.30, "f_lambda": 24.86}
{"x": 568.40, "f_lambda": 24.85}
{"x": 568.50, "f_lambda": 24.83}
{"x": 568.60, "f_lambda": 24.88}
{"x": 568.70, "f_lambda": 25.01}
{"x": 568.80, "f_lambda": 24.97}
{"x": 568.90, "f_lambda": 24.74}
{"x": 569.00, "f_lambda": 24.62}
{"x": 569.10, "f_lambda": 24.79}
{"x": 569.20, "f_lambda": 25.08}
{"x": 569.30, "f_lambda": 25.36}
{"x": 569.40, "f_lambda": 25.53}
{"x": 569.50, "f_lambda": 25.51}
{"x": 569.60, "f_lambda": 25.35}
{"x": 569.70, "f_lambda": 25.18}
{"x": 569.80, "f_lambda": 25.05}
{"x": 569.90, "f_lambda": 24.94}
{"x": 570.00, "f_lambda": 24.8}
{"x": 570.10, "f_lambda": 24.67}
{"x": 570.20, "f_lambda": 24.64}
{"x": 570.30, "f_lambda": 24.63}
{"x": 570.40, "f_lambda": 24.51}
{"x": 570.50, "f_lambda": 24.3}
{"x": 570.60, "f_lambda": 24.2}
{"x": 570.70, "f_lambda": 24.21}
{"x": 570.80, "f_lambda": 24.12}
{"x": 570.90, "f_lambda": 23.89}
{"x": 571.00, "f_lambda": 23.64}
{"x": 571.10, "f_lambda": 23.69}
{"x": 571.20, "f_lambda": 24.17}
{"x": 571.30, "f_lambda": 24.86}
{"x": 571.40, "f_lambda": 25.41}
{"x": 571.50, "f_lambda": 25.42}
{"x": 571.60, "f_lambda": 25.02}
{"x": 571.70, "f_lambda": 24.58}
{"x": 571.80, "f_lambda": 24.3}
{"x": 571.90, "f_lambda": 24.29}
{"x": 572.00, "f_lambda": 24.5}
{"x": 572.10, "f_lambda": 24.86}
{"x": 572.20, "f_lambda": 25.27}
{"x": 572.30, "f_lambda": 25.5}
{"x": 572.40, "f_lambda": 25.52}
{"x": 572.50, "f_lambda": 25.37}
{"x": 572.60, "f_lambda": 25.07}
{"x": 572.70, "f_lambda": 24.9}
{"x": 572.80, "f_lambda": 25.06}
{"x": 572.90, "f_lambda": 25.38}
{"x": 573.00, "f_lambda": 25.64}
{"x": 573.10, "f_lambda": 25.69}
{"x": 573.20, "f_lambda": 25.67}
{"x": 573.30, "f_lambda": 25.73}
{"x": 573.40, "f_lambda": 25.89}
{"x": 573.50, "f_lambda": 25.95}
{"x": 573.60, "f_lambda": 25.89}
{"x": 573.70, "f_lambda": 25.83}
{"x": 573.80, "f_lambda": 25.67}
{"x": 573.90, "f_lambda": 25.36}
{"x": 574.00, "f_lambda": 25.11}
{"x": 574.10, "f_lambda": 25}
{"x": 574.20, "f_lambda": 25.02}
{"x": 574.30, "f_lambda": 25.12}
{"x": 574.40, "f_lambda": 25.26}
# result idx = 0.09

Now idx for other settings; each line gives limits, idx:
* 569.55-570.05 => 0.19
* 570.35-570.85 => 0.13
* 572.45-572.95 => 0.19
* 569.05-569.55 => 0.28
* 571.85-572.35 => 0.45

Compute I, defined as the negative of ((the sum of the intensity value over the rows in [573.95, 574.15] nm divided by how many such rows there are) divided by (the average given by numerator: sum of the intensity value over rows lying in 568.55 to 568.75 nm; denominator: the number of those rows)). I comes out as -1.00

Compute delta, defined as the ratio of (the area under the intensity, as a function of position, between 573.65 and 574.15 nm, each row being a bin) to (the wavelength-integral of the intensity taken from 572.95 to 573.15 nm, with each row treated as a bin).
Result 2.5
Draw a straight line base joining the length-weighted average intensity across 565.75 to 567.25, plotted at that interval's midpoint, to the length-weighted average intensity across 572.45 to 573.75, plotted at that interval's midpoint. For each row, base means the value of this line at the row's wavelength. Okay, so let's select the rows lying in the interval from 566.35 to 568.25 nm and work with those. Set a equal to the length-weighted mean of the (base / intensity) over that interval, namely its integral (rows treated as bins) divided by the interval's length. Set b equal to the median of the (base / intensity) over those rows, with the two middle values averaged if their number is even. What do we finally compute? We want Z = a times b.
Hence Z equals 0.977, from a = 0.99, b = 0.99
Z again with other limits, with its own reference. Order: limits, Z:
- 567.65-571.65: 1.009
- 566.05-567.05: 1.008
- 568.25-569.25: 1.002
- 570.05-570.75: 1.055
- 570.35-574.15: 1.035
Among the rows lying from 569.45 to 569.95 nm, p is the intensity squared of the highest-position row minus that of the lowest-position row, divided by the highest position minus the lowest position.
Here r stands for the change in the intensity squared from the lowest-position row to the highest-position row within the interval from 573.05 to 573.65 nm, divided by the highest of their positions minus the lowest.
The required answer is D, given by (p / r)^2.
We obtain 12.1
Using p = -72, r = 21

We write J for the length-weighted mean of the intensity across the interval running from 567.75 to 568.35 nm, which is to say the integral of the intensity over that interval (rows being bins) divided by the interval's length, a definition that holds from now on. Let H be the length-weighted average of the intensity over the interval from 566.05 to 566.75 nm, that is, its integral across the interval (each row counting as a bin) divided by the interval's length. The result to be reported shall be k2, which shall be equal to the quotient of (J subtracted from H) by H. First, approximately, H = 24.35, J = 25.2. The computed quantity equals -0.033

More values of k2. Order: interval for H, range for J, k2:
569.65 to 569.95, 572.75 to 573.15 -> -0.015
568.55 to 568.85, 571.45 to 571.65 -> -0.011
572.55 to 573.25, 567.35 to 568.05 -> 0.001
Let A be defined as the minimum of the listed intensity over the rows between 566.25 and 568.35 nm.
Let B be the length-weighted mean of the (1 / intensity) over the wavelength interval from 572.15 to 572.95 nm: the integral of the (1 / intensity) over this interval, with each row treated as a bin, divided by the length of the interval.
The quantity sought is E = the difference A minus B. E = 23.9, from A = 23.97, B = 0.0396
